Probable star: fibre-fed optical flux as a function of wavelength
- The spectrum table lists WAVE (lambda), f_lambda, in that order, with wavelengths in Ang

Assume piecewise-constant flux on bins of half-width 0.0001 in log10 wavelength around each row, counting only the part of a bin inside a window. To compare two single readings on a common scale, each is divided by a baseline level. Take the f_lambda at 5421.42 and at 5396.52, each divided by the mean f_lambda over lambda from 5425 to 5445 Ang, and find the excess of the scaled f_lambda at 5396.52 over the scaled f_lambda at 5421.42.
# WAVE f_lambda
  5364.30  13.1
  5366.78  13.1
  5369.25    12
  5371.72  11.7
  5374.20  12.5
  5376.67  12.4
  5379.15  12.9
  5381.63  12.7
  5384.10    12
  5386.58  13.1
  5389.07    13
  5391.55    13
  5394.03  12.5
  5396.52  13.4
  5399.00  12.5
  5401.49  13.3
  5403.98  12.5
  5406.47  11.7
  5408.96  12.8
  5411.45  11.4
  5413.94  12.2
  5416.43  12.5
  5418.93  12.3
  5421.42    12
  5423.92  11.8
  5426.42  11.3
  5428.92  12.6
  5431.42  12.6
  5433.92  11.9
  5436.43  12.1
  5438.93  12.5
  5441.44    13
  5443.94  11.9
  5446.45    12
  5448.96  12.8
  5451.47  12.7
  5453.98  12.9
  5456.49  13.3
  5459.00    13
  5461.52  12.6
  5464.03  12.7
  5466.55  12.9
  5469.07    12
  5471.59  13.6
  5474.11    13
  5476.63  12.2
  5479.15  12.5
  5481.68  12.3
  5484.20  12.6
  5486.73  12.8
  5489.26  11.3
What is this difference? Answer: 0.11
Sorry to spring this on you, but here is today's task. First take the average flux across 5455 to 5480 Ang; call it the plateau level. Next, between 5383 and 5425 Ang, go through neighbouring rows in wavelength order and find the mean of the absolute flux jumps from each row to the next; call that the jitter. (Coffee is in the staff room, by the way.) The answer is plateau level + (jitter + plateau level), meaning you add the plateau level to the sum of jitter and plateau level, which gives 26.2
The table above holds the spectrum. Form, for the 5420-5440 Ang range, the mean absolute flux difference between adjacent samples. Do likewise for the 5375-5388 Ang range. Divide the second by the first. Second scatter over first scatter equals 1.3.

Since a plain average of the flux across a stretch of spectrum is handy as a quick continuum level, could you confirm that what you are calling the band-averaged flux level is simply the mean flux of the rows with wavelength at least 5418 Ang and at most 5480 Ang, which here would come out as 12.5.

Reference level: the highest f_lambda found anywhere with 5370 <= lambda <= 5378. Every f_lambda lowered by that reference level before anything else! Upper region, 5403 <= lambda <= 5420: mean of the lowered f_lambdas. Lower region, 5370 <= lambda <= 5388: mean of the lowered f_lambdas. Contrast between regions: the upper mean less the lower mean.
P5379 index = -0.3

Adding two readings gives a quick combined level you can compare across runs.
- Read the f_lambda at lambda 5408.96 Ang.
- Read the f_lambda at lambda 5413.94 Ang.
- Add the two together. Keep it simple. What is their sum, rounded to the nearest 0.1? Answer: 25.0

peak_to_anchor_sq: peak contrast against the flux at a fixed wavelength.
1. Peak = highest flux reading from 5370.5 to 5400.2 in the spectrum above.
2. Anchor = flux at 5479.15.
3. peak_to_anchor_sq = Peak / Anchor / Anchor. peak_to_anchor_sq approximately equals 0.086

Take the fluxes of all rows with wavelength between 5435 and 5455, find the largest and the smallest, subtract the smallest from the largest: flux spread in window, 1.1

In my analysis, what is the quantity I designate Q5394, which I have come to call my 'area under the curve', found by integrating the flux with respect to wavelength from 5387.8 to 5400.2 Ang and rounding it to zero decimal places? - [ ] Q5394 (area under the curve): 160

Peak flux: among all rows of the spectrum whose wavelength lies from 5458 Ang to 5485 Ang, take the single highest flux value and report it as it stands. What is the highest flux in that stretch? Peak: 13.6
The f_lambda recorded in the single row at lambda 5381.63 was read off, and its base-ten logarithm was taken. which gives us 1.10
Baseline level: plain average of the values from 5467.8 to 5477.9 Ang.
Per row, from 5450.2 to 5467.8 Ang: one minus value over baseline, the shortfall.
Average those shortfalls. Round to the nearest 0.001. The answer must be -0.013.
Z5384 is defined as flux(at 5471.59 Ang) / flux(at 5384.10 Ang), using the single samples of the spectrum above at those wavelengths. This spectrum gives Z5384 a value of 1.13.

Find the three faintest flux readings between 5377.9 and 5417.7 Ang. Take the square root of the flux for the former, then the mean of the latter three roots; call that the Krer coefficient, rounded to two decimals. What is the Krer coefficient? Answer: 3.42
